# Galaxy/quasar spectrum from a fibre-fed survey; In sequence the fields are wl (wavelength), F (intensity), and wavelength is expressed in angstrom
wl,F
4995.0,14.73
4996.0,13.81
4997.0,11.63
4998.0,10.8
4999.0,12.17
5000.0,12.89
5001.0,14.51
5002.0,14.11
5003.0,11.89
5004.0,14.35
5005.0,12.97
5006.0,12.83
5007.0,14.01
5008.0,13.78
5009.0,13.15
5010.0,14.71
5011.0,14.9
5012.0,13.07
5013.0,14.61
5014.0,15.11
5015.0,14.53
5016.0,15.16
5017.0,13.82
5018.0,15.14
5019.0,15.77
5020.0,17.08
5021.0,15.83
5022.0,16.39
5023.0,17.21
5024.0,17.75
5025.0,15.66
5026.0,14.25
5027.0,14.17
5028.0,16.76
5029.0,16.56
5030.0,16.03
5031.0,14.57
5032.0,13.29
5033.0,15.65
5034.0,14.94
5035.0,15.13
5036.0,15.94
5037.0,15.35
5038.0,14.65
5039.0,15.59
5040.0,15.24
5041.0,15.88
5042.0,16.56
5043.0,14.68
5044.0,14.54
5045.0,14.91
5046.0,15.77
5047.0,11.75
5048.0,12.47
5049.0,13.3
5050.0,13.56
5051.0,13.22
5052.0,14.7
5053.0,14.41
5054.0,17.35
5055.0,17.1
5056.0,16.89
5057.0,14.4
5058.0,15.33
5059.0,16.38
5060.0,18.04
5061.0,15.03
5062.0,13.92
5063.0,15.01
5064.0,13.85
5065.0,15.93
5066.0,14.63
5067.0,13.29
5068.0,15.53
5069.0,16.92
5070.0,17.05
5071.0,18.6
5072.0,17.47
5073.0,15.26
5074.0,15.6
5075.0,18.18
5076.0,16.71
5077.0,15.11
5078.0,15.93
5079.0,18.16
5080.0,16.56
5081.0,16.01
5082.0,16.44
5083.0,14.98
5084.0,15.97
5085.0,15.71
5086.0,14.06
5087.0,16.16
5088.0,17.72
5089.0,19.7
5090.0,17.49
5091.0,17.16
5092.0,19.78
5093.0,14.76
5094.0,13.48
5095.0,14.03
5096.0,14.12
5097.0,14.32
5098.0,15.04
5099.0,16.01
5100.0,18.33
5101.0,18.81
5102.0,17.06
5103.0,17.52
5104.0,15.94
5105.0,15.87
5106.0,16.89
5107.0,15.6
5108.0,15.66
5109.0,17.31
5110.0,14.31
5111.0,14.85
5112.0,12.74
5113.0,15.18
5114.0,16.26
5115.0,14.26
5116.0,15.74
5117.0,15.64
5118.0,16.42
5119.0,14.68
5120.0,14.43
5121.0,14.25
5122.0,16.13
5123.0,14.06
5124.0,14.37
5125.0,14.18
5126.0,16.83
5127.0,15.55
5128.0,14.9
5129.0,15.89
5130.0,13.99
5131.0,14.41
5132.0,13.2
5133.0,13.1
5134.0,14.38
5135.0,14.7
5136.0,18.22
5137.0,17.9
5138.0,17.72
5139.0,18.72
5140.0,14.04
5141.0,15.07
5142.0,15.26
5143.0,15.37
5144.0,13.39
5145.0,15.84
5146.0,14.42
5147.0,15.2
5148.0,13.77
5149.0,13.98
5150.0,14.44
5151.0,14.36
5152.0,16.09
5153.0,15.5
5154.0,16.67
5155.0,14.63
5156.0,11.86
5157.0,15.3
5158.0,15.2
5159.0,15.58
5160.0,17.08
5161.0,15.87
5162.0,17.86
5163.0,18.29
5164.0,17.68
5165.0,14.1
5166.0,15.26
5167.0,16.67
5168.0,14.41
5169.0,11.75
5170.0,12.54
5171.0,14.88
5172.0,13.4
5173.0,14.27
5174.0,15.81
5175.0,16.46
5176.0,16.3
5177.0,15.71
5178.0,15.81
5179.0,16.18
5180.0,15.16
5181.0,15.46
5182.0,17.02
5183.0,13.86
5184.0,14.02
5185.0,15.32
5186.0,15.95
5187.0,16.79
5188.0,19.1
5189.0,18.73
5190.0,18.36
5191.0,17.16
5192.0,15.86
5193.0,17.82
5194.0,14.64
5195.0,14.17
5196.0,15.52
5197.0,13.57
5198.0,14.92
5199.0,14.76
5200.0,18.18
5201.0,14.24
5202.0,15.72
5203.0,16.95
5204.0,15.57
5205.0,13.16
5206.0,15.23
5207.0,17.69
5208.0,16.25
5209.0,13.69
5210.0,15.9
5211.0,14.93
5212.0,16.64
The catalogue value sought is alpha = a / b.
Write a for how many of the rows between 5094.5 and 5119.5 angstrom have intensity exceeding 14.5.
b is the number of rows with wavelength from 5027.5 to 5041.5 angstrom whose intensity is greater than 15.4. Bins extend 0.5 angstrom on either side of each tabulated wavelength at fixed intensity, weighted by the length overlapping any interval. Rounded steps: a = 19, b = 7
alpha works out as 2.7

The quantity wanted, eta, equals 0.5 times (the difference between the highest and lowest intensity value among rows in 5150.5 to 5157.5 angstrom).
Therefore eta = 2.4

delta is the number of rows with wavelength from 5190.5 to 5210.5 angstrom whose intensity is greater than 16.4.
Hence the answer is 5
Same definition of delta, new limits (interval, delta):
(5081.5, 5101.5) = 8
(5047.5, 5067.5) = 4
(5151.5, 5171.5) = 6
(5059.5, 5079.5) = 8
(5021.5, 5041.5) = 4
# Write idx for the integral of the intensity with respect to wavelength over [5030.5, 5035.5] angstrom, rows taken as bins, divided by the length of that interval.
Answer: 14.7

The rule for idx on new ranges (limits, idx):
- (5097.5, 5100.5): 16.5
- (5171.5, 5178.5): 15.4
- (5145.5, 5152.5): 14.6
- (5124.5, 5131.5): 15.1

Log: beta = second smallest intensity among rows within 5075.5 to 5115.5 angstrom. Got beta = 13.48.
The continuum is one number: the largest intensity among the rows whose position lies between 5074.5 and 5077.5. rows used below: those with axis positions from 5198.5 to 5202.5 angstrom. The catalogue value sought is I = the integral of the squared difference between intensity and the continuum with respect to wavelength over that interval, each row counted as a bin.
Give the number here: 33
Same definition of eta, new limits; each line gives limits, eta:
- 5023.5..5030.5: 1.8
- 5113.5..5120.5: 1.1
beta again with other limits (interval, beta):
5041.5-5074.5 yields 12.47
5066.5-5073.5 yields 15.26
